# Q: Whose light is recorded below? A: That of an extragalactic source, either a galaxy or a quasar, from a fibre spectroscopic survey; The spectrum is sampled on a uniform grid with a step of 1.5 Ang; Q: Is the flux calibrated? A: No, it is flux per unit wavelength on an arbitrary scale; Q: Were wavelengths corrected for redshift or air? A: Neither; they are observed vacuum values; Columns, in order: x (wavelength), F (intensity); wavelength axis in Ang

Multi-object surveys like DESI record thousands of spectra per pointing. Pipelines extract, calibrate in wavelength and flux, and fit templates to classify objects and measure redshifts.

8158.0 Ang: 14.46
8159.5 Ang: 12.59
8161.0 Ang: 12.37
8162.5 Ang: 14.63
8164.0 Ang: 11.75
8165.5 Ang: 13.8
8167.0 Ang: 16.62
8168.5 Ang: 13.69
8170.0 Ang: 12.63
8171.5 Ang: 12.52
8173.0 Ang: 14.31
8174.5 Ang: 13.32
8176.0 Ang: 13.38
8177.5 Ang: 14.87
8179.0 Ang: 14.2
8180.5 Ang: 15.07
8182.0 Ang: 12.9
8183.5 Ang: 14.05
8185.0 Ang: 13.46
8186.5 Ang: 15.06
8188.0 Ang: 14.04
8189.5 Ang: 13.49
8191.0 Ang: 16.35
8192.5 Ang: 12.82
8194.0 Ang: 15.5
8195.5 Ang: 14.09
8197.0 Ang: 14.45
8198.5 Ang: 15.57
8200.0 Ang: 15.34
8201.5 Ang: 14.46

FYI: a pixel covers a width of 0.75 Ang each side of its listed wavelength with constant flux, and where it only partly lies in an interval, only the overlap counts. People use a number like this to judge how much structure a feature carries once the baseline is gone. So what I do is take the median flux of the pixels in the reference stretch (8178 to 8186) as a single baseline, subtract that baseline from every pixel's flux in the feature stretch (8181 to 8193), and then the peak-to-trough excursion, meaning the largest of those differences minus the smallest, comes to 3.5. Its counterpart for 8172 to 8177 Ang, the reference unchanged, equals 1.0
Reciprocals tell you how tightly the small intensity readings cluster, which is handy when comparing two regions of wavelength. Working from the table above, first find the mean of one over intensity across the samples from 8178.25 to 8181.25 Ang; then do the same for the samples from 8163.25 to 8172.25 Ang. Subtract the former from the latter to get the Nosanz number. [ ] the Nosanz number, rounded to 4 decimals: 0.0066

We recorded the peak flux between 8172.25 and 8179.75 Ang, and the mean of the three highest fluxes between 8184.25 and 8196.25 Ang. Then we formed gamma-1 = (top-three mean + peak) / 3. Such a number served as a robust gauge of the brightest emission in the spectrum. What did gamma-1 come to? 10.17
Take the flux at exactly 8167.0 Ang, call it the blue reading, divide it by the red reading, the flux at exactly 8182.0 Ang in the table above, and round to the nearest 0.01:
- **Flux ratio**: 1.29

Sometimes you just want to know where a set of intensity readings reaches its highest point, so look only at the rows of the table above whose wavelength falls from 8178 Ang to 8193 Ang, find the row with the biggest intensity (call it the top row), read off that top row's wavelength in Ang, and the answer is 8191.0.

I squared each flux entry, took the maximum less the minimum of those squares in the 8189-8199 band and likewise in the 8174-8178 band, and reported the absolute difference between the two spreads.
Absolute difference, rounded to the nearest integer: 59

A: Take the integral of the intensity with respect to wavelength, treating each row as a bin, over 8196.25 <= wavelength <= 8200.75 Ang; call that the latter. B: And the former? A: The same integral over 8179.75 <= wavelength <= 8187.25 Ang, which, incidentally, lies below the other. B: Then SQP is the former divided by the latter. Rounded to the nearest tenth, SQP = 1.6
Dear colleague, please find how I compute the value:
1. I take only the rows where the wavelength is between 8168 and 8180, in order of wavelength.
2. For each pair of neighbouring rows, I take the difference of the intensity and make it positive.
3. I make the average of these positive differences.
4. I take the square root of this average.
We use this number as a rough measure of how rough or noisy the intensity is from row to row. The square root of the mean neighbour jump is 0.94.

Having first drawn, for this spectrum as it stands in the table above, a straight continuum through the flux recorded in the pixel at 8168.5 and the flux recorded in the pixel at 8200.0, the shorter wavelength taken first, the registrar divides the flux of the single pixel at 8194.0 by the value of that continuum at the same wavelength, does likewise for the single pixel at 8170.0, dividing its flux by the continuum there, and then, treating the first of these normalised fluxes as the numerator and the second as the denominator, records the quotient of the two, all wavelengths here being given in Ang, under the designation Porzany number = 1.12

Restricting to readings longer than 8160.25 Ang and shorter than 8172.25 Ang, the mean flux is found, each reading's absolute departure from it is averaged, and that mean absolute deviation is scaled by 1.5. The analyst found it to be 1.78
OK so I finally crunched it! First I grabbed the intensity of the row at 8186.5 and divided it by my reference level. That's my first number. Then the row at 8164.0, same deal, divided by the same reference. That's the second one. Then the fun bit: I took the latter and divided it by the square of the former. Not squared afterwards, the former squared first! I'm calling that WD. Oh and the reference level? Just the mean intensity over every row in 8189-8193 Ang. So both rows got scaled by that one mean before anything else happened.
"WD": 0.74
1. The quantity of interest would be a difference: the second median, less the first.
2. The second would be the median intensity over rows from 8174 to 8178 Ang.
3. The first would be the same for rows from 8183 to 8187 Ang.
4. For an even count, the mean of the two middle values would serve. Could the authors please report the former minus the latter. -0.67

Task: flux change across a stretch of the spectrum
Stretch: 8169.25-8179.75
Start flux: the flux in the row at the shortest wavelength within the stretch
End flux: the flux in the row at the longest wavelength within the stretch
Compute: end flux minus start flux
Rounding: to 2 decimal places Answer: 1.57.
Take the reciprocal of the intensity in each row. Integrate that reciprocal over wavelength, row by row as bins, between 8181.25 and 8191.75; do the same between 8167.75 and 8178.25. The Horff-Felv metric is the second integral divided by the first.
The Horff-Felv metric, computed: 1.0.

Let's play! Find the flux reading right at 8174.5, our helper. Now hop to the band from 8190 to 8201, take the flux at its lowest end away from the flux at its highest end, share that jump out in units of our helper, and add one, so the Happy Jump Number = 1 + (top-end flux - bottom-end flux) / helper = 0.92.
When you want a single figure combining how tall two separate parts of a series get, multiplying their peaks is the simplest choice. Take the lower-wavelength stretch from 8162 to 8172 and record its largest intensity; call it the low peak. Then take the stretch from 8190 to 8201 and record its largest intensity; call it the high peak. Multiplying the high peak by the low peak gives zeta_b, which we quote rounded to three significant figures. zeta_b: 272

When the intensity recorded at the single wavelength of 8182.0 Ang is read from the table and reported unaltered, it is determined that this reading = 12.9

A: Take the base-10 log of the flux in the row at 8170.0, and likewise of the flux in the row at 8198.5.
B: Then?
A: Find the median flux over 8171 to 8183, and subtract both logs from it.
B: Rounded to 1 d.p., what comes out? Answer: 11.5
